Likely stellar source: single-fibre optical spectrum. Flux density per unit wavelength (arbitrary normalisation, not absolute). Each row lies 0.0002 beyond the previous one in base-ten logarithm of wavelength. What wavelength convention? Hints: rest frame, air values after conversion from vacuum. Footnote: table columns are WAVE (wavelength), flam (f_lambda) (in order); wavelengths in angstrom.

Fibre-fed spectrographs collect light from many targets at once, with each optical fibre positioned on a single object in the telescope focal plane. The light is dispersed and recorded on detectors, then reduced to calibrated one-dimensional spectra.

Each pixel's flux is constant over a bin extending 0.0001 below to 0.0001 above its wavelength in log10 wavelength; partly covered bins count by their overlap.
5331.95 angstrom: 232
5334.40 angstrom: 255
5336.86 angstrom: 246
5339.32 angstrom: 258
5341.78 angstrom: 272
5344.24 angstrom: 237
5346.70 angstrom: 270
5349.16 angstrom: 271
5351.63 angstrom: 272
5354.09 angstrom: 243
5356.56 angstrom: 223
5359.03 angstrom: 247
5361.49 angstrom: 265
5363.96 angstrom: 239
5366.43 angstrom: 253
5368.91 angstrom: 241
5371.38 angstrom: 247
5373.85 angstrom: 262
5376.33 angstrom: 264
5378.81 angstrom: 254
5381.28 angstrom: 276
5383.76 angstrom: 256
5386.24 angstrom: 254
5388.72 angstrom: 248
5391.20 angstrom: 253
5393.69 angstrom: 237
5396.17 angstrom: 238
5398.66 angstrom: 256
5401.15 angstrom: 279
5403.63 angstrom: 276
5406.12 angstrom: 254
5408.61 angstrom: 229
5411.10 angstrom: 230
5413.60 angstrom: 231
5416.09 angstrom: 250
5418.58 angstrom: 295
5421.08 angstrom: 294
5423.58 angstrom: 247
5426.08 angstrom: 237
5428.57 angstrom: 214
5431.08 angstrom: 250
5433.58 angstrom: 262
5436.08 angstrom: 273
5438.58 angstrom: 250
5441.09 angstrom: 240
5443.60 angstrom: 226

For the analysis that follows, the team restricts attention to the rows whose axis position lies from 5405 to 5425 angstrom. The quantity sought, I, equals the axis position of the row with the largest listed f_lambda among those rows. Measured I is 5418.58 angstrom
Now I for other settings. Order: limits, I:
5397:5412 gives 5401.15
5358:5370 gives 5361.49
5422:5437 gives 5436.08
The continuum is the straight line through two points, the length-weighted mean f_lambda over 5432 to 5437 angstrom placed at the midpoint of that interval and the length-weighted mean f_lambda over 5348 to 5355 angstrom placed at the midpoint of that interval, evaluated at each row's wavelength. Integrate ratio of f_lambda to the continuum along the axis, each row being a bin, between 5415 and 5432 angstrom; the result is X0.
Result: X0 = 16.3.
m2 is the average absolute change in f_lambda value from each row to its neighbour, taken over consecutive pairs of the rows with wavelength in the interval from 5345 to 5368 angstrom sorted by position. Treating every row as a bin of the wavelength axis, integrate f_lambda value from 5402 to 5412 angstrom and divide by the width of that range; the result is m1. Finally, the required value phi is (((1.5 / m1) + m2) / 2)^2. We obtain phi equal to 69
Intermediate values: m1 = 249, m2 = 17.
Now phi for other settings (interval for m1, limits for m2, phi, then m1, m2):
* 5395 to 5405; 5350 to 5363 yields 129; 262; 23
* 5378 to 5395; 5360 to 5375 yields 53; 254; 15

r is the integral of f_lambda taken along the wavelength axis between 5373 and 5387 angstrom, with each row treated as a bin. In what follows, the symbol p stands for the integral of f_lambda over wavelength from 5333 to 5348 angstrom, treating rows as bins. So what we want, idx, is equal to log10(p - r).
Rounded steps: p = 3843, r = 3656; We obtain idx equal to 2.27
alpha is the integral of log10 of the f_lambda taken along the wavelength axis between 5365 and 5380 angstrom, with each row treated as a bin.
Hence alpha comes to 36.0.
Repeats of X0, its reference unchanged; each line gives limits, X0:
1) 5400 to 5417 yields 16.0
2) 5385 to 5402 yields 16.2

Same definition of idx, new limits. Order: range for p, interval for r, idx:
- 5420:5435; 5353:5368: 1.92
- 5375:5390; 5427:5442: 2.20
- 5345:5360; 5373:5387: 2.18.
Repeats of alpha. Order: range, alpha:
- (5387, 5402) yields 36.0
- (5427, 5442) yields 35.9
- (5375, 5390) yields 36.2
